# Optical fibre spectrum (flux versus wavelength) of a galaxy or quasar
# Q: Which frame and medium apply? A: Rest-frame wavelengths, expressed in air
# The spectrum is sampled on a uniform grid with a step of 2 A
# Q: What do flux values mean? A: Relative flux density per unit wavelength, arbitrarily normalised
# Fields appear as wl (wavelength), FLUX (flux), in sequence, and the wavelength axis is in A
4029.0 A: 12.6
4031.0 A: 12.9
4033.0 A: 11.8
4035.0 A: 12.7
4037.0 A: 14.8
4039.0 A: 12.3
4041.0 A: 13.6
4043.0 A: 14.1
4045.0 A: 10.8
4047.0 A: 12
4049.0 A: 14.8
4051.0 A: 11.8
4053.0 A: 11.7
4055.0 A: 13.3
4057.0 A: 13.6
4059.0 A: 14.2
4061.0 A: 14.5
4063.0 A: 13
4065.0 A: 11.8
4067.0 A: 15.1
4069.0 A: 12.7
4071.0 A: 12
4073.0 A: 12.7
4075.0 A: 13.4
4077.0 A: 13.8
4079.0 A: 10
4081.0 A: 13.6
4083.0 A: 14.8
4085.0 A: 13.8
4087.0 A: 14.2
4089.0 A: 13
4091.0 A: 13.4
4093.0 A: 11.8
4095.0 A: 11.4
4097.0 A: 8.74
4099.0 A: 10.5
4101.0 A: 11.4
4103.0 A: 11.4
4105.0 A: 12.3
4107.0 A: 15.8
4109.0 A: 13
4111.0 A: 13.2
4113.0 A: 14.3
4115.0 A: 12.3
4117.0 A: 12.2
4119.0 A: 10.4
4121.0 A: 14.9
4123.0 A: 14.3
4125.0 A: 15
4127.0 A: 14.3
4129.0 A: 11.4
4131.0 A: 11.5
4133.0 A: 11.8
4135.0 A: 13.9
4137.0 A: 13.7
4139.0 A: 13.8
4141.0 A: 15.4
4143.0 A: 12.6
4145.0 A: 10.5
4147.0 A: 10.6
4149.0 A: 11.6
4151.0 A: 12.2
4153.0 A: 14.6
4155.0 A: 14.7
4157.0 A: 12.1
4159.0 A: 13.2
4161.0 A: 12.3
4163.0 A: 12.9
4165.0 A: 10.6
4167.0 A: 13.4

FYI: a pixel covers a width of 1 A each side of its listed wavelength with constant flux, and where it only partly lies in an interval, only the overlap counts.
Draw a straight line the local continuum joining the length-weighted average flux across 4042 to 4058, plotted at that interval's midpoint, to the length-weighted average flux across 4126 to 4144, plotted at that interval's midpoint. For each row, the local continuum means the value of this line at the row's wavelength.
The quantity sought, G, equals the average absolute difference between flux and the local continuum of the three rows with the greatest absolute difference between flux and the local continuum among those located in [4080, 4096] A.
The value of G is 1.6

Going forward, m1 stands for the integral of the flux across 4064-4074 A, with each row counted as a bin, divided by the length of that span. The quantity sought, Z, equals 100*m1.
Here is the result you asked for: 1286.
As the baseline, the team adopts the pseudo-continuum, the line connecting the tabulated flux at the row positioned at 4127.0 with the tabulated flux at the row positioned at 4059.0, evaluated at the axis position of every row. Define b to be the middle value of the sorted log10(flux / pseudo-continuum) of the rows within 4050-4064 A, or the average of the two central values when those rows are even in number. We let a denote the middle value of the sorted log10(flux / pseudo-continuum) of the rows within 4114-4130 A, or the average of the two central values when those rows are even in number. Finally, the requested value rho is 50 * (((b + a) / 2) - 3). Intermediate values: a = -0.032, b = -0.028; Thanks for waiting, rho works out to -152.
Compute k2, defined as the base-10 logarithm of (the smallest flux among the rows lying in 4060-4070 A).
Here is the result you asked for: 1.07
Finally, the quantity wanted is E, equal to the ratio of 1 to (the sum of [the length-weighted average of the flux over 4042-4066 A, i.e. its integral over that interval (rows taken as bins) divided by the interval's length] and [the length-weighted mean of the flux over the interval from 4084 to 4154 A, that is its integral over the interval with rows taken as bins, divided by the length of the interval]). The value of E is 0.0389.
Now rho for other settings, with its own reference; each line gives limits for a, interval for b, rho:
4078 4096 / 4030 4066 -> -152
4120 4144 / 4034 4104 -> -151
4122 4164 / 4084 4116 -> -152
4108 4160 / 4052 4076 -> -152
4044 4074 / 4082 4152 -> -153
